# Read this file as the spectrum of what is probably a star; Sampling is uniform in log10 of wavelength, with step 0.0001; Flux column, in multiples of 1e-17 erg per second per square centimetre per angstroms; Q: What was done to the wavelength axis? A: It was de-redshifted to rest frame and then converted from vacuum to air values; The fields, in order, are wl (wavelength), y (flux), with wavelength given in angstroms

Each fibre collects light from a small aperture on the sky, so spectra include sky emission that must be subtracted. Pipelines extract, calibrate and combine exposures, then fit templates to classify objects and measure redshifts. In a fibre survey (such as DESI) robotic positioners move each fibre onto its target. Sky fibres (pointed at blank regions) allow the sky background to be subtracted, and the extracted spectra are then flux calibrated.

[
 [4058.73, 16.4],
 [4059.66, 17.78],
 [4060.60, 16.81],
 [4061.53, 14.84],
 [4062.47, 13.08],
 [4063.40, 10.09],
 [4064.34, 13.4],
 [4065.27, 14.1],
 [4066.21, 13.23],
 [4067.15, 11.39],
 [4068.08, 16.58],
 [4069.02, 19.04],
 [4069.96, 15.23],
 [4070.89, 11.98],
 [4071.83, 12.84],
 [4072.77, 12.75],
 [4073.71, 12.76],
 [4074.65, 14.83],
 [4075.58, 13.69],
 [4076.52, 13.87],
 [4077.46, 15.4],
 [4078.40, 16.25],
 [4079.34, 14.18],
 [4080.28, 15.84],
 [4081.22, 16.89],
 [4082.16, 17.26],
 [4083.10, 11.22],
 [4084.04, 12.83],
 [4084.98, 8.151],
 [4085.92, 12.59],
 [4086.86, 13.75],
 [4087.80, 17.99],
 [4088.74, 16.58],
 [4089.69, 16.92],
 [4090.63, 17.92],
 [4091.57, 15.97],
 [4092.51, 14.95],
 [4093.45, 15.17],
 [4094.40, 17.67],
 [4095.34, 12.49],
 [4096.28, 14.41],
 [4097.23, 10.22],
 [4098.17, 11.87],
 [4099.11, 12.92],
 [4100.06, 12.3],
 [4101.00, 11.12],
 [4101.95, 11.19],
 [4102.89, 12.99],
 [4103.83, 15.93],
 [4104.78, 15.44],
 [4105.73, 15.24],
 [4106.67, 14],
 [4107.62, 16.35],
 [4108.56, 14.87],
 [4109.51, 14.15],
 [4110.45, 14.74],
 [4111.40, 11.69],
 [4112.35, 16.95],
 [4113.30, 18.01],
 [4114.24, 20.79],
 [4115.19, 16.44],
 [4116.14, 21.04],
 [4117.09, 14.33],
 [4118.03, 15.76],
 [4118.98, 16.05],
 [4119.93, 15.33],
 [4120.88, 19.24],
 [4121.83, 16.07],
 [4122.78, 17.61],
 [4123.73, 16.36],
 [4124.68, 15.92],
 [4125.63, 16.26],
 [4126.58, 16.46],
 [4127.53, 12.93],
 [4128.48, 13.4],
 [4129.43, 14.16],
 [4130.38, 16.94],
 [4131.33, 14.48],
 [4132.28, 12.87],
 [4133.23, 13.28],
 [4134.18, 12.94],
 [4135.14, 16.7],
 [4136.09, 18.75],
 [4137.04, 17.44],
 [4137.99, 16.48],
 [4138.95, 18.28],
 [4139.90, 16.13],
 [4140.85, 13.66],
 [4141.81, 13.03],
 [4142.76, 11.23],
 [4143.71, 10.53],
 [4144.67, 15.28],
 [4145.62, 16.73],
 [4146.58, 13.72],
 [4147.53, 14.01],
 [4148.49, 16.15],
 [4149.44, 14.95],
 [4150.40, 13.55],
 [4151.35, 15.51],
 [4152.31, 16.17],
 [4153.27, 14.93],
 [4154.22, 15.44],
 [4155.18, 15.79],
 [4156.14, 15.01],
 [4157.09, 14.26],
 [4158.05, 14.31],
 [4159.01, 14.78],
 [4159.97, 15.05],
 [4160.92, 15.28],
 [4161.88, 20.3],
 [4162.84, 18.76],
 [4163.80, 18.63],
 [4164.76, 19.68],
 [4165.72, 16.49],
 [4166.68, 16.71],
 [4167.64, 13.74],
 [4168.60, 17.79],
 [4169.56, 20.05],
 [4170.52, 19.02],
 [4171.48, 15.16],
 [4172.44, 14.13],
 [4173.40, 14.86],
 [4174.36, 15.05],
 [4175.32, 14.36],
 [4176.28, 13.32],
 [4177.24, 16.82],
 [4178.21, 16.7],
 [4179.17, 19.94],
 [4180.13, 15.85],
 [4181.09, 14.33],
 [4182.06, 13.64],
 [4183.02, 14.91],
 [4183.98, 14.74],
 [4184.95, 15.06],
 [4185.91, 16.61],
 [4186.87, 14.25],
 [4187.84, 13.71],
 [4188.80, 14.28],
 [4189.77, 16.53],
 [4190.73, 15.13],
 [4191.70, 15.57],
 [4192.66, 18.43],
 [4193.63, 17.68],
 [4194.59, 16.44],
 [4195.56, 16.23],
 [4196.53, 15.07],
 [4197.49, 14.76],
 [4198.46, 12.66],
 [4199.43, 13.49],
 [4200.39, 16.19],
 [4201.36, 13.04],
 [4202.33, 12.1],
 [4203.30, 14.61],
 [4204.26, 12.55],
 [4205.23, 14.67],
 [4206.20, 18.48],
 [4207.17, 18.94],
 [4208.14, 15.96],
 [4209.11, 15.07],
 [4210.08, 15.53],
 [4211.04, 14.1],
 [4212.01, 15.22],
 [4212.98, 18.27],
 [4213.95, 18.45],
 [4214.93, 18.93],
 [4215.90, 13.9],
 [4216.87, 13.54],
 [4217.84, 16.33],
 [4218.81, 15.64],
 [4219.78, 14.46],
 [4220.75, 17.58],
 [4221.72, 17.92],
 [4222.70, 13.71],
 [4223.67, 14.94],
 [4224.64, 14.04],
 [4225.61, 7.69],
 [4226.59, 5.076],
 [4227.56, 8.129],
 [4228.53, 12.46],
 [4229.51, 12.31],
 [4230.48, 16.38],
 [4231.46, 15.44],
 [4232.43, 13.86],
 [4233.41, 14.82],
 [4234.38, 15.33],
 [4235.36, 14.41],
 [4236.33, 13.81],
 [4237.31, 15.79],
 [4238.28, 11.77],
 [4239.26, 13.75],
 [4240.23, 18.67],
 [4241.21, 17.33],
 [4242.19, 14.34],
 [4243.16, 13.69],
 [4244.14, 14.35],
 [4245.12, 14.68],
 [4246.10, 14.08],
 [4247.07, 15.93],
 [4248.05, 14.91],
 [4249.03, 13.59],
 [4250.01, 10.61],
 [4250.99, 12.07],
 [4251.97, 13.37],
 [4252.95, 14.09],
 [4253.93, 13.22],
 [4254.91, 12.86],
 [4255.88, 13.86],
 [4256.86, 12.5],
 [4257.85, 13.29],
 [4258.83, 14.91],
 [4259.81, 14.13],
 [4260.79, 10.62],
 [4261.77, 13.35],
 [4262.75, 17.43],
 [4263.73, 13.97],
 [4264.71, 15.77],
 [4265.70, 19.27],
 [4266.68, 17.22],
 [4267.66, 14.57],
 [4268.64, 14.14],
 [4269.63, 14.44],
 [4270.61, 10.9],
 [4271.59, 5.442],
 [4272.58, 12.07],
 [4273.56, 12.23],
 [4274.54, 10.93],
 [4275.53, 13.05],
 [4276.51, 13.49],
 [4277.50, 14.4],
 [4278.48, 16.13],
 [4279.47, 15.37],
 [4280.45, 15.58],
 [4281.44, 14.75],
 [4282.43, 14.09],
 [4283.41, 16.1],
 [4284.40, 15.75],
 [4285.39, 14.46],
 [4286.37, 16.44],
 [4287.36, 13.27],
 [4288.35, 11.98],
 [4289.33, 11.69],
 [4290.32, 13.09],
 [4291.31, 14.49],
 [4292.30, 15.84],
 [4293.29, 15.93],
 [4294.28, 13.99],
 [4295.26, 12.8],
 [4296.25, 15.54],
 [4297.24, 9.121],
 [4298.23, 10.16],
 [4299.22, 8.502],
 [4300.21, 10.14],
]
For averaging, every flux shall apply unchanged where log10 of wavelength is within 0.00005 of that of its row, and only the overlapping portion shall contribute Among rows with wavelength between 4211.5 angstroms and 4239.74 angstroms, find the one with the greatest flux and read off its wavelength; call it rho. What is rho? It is 4214.93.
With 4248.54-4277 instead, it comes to 4265.70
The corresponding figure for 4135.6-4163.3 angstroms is 4161.88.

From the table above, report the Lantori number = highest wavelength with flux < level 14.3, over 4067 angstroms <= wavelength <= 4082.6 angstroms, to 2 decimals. 4079.34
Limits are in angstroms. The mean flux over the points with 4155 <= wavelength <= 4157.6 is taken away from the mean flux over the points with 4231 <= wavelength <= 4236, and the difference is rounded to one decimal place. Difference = -0.2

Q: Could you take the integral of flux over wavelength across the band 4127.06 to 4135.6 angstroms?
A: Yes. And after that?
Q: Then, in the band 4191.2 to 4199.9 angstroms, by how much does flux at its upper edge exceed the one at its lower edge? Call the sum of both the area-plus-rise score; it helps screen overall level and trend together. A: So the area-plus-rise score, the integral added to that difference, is 119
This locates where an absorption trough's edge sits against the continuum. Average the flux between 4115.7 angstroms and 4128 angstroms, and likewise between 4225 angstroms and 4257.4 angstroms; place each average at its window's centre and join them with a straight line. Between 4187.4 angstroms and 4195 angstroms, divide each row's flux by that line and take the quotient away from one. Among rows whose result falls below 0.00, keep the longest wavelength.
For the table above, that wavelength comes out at 4194.59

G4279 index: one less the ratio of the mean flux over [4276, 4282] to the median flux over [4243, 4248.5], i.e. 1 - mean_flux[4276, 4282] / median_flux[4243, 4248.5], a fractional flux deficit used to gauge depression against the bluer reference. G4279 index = -0.03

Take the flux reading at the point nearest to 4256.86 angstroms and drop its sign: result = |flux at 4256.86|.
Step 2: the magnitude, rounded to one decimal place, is 12.5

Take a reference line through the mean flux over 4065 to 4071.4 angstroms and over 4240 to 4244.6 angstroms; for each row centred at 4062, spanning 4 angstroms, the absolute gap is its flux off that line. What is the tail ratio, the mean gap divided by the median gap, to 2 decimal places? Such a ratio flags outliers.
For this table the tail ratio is 1.14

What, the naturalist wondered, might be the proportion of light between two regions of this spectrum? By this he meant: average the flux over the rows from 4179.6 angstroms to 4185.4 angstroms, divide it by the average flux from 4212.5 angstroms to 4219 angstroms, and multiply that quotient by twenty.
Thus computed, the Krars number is 18.0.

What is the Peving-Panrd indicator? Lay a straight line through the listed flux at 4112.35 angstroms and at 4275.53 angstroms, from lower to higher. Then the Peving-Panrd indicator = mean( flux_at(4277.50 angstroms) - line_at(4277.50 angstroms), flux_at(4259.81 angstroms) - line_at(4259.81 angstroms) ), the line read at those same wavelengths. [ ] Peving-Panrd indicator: 1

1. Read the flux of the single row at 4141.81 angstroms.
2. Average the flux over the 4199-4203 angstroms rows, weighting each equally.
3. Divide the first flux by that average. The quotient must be 0.95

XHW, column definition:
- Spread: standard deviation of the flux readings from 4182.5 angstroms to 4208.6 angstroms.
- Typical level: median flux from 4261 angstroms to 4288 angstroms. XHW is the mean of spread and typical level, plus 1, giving 9.1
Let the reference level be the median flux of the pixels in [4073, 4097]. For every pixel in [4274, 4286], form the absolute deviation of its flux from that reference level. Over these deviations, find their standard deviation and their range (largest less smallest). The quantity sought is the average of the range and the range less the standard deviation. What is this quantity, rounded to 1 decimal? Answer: 3.3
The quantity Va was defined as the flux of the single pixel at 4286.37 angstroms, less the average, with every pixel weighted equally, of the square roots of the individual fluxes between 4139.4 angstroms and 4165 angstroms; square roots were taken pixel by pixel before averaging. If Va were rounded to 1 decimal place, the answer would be 12.5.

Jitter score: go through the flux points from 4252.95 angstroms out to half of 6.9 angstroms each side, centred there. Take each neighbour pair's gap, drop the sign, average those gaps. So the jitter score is 1.0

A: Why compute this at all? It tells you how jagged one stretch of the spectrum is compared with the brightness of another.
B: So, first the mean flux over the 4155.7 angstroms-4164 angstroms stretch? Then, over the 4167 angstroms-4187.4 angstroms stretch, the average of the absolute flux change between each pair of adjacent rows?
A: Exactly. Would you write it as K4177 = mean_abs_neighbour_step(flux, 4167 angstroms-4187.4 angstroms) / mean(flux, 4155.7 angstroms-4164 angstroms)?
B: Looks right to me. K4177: 0.104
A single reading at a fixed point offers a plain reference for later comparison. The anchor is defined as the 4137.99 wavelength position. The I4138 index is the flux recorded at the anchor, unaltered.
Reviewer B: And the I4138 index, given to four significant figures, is 16.48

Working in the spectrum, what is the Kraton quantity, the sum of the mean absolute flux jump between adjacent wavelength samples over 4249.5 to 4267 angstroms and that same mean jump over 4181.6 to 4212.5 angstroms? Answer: 3.3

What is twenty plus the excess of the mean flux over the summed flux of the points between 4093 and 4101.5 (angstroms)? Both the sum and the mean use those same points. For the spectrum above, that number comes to -85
